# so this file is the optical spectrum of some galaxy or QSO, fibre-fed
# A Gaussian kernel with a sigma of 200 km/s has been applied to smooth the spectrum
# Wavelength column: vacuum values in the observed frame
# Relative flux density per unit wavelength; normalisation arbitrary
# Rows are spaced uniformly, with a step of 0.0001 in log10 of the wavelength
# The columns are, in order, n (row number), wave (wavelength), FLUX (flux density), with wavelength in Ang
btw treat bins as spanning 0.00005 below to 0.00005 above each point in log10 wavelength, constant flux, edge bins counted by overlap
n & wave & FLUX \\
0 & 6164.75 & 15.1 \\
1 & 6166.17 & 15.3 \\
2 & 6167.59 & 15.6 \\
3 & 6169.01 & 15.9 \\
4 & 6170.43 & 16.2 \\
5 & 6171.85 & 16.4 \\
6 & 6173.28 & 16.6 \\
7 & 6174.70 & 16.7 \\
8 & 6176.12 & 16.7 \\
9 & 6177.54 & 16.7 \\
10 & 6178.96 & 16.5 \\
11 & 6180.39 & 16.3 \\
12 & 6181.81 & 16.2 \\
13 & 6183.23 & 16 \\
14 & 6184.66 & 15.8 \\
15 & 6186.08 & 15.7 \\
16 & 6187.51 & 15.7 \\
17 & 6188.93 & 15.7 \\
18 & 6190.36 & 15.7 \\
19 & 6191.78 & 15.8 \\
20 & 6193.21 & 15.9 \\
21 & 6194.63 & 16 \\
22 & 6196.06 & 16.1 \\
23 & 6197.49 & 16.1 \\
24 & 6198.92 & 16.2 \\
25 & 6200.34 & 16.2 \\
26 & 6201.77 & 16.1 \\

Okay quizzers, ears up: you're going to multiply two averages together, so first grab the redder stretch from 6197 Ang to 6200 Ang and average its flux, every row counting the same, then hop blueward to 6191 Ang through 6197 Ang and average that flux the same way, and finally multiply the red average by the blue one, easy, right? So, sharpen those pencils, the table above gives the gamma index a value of 258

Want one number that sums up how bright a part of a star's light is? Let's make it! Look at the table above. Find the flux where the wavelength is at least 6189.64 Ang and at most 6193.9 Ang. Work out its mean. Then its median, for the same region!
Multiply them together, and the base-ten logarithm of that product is 2.40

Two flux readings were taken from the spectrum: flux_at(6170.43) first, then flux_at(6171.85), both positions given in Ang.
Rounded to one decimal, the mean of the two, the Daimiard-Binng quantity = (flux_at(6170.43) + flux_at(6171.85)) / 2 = 16.3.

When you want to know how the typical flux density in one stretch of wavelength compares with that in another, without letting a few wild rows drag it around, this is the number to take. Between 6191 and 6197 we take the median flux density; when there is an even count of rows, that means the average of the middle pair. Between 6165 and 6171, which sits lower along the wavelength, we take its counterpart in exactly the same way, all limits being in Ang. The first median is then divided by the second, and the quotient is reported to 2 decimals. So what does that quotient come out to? 1.01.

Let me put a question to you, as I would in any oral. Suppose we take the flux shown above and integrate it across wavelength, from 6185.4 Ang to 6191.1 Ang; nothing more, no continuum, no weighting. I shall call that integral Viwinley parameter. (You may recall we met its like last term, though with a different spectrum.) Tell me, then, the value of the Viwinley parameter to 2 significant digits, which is 89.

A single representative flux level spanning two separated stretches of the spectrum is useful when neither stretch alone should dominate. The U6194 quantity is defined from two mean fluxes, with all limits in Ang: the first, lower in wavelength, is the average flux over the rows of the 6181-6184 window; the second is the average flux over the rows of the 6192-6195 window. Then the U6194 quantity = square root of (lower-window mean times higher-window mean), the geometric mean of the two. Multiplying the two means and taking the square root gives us 16.02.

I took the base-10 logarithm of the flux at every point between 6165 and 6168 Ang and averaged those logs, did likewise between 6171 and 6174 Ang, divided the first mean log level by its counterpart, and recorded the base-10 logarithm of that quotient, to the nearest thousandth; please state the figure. -0.010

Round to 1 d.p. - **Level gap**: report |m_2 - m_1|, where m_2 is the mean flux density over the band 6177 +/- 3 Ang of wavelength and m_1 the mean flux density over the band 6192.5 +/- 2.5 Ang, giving 0.8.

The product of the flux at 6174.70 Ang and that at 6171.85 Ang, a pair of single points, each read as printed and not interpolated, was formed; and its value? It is 274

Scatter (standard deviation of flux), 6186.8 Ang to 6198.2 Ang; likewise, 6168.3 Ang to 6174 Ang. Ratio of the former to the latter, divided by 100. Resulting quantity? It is 0.006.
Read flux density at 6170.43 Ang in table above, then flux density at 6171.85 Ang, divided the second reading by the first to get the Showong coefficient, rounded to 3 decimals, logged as 1.012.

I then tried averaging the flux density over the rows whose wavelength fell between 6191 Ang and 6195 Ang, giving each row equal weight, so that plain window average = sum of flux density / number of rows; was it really 15.9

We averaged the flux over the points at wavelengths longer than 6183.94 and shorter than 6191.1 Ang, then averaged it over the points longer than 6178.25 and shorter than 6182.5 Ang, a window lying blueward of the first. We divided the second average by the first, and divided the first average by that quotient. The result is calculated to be 15.1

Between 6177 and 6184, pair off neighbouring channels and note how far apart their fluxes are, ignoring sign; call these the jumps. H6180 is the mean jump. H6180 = 0.175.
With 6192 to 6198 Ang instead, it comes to 0.067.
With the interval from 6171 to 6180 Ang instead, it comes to 0.100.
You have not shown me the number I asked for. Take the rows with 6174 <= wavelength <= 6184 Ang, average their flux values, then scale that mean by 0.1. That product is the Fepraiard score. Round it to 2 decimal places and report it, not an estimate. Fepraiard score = 1.64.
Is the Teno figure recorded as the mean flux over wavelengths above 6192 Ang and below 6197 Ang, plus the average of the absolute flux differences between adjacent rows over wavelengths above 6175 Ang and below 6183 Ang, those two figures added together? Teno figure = 16.1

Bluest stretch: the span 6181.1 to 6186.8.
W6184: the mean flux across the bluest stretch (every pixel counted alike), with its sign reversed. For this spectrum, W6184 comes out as -15.9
